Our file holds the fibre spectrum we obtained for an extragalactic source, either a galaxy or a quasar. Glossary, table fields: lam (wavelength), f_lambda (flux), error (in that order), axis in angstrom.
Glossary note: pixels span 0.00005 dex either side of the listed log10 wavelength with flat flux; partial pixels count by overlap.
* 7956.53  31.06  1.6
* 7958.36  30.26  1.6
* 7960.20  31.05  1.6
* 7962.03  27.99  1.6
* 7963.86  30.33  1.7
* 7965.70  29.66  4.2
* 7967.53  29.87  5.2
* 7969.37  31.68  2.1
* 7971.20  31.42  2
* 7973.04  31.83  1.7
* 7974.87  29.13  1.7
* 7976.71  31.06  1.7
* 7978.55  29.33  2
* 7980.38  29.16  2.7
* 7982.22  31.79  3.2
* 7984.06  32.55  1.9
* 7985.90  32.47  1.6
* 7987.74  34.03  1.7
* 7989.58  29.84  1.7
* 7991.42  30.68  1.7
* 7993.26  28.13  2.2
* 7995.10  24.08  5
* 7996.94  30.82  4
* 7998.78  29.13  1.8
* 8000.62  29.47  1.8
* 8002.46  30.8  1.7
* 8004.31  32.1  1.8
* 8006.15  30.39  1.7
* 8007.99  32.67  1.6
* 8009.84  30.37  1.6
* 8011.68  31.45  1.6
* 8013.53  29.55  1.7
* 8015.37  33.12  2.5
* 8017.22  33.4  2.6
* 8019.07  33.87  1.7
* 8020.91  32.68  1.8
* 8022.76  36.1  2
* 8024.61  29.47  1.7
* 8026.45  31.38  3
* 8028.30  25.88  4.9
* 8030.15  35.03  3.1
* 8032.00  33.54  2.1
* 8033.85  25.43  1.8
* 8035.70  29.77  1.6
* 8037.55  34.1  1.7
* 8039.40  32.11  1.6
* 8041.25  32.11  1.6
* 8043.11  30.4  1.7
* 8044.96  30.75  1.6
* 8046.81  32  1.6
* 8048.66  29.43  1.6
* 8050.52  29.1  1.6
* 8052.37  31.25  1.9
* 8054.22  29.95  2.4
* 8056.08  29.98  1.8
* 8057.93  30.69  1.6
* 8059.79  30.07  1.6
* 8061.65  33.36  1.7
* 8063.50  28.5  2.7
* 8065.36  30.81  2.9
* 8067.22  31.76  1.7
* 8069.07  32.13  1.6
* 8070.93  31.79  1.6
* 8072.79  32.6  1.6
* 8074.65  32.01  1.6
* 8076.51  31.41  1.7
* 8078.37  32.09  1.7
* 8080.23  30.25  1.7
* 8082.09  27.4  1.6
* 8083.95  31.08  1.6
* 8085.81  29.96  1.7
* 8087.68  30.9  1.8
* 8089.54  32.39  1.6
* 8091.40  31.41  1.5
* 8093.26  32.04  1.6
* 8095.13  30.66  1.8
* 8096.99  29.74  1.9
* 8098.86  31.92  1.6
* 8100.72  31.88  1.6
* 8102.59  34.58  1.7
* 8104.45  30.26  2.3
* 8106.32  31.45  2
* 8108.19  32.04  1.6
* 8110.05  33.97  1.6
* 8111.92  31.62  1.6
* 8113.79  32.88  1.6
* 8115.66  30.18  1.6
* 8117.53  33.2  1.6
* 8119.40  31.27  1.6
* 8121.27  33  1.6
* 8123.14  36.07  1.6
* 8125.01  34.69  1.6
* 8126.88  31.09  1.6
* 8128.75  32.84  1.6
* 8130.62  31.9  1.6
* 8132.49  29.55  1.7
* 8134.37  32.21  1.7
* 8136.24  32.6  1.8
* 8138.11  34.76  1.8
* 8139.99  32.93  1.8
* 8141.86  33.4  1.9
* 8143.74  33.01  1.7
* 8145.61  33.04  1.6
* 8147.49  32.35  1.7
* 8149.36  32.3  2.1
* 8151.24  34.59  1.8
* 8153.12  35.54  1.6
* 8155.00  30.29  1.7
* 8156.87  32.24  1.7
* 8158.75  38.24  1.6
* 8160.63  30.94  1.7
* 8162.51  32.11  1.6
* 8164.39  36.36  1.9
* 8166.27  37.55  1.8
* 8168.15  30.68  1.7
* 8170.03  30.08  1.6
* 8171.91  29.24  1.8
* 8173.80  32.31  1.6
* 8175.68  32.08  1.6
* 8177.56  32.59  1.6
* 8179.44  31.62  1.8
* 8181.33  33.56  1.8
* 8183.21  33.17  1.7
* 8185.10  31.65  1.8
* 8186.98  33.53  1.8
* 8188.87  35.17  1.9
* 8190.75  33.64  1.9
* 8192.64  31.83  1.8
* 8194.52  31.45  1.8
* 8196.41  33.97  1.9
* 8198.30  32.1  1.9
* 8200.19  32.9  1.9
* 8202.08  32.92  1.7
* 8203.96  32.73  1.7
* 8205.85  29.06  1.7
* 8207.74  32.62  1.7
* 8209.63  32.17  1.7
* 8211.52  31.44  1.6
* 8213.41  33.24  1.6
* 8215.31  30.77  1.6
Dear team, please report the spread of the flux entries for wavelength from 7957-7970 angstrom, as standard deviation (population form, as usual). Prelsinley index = 1.08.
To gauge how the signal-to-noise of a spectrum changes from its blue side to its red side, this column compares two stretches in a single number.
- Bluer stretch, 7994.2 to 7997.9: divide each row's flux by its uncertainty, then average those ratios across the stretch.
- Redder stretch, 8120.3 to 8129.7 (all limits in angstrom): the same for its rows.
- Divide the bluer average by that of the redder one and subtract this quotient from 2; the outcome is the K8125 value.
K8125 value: 1.7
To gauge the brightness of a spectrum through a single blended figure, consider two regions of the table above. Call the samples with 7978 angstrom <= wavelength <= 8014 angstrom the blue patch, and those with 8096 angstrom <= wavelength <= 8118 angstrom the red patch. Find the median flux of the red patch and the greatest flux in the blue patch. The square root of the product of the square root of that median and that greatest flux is 13.9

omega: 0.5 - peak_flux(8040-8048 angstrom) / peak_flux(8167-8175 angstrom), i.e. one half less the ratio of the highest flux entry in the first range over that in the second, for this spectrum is -0.494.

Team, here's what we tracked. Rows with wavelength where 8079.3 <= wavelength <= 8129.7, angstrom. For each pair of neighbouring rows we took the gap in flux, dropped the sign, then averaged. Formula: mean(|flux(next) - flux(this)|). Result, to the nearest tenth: 1.9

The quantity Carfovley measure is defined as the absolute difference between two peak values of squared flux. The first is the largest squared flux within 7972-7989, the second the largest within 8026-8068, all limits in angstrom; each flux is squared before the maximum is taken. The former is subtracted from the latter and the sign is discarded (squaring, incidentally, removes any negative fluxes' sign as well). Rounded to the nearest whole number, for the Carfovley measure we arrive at 69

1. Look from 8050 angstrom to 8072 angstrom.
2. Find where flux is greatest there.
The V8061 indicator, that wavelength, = 8061.65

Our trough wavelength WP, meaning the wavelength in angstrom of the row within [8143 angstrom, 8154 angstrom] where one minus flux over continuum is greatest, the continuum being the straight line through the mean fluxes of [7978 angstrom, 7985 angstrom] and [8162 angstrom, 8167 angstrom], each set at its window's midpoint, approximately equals 8149.36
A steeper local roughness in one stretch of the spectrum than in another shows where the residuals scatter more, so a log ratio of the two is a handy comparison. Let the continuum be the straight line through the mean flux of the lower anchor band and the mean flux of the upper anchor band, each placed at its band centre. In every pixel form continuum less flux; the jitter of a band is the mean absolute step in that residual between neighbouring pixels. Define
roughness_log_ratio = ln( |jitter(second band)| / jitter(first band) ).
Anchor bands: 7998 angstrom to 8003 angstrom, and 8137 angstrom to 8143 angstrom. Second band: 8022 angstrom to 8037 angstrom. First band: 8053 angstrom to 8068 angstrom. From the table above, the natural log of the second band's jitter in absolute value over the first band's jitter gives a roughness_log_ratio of 1.1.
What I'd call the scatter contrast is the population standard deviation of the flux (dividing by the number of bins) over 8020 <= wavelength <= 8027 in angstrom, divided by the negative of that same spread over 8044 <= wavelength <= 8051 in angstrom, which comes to -2.1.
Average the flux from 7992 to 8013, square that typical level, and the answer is 897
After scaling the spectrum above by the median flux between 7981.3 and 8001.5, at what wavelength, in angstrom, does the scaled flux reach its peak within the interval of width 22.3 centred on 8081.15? 8072.79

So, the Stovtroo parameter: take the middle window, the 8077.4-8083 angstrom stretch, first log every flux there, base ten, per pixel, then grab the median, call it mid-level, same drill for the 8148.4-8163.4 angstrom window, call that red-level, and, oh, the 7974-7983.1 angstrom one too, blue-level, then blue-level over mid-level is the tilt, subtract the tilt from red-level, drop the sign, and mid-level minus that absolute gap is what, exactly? 0.963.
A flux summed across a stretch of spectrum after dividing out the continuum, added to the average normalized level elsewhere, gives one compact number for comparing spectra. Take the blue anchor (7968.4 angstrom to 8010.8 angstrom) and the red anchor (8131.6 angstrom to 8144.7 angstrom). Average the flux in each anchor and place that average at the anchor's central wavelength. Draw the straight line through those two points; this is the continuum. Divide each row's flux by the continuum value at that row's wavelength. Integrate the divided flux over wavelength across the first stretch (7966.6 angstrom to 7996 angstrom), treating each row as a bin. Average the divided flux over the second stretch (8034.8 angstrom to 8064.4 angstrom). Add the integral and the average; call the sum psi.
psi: 30.4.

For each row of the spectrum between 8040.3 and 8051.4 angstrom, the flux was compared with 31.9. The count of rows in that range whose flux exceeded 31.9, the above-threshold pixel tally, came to 2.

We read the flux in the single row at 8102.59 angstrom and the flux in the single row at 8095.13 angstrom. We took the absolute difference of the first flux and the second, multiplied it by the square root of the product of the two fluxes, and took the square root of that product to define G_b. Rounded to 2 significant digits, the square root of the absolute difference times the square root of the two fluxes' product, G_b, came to 11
